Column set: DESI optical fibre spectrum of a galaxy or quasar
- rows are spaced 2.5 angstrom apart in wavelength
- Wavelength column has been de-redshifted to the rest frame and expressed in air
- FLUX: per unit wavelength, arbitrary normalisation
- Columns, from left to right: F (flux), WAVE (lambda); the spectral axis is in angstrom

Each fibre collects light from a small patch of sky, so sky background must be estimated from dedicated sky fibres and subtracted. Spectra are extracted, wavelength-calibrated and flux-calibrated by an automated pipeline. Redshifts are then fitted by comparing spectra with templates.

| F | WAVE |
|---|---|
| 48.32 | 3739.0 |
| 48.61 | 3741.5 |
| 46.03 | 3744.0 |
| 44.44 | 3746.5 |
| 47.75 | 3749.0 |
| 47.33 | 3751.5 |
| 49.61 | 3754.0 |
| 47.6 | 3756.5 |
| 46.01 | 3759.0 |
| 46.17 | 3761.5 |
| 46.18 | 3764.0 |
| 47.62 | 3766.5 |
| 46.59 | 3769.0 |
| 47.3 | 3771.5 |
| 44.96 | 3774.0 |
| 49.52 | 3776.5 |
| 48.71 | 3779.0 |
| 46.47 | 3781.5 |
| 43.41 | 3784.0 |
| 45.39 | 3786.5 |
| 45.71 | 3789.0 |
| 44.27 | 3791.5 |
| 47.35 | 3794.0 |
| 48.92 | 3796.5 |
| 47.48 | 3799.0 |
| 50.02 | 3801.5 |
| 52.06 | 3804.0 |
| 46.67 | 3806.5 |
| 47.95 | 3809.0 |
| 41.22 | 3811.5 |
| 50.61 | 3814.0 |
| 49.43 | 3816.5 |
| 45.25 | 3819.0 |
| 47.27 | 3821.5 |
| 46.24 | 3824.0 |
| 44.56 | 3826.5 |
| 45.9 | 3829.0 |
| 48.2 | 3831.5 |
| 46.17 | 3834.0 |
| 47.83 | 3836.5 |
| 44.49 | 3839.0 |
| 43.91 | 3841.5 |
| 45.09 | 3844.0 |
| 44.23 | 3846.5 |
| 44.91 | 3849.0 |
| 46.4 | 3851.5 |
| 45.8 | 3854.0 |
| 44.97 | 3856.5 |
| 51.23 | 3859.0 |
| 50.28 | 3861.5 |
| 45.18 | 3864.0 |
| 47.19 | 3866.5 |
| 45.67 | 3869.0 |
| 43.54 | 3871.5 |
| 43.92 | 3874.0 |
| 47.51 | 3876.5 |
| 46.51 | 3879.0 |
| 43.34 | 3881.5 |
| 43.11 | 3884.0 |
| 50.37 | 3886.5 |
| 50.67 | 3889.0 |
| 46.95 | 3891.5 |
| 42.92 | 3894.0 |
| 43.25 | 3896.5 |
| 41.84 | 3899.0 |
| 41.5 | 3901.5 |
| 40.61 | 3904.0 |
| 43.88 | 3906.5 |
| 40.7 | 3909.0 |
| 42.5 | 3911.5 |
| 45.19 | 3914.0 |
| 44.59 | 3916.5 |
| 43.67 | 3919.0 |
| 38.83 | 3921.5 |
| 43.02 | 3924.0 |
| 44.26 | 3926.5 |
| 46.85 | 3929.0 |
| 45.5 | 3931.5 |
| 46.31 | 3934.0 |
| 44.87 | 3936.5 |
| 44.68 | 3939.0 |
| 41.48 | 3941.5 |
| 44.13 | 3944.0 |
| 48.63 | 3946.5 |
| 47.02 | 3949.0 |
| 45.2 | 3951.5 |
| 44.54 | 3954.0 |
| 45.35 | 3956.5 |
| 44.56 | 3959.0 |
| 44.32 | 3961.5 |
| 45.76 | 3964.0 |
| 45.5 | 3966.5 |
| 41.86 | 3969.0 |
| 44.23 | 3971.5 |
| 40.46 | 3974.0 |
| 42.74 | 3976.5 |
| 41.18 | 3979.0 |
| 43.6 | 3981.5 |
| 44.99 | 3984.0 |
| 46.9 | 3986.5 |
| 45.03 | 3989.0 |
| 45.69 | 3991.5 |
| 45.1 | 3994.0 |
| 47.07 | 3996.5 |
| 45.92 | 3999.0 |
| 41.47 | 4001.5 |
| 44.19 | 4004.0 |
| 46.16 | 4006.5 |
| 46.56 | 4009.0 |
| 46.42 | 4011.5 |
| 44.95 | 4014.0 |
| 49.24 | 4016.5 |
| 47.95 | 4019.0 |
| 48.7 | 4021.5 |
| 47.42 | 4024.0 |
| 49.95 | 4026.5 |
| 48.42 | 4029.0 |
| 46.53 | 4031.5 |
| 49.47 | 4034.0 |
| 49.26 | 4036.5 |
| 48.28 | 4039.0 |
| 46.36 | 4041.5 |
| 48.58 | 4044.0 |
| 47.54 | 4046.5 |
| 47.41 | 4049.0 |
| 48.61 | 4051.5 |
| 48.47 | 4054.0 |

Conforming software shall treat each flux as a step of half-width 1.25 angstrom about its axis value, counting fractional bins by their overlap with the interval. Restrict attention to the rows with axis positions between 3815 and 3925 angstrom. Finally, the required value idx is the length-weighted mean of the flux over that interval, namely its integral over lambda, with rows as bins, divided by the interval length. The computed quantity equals 45.2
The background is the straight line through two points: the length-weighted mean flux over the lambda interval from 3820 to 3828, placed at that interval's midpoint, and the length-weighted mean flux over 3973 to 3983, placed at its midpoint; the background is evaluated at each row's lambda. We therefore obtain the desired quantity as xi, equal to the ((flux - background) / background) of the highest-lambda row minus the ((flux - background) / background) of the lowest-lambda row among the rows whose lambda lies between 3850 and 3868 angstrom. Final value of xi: 0.03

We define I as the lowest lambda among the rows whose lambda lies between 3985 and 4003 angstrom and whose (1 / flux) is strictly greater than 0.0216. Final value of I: 3989.0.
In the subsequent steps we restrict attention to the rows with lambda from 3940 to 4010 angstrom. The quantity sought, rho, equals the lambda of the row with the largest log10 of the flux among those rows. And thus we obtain 3946.5 angstrom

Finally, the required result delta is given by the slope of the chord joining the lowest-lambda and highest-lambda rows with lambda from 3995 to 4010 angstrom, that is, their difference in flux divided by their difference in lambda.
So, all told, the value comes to 0.0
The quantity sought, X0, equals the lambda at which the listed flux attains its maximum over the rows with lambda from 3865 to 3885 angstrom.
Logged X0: 3876.5 angstrom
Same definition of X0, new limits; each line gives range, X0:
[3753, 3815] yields 3804.0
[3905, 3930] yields 3929.0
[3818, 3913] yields 3859.0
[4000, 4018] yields 4016.5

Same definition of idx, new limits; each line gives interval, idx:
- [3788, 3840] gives 47.0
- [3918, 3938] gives 44.2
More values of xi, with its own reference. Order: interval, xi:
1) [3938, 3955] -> 0.01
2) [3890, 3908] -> -0.06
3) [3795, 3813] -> -0.16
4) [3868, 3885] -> -0.05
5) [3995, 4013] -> -0.01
